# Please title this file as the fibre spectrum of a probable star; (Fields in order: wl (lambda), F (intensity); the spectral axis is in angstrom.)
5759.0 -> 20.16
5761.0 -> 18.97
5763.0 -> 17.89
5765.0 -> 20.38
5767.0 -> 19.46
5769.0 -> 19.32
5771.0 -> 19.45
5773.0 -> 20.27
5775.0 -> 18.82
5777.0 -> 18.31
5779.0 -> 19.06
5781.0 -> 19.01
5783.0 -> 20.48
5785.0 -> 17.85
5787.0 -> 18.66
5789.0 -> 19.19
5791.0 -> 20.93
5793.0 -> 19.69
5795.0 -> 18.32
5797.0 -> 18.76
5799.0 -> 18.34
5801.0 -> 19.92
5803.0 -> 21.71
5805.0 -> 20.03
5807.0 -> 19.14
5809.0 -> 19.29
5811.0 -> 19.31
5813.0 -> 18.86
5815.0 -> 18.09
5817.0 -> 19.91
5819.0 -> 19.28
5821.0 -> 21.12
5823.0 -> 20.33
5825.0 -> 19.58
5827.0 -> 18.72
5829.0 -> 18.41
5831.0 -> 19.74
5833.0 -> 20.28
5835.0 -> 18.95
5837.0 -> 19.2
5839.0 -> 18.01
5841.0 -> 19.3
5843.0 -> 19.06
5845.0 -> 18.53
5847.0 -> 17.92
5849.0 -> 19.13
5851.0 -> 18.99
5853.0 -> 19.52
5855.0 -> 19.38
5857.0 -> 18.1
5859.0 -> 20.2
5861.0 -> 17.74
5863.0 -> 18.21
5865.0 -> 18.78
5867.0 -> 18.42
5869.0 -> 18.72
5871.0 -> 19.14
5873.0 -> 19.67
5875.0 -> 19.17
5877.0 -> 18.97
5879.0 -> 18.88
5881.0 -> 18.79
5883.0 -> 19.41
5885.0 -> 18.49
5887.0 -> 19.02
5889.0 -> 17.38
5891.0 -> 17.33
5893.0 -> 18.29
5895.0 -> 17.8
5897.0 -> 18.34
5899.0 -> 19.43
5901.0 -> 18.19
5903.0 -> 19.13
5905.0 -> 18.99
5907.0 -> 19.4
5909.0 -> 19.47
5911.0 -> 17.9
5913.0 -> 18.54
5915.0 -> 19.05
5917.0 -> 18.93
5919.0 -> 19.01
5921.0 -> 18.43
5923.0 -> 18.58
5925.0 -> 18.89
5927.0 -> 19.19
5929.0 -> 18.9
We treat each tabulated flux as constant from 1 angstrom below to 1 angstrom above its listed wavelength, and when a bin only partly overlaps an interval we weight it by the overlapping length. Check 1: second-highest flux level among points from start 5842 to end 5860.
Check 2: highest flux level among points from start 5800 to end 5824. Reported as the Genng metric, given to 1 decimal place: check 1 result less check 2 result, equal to -2.2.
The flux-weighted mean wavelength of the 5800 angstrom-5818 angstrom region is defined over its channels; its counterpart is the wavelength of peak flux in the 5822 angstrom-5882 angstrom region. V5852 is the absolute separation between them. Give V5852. 14.1 angstrom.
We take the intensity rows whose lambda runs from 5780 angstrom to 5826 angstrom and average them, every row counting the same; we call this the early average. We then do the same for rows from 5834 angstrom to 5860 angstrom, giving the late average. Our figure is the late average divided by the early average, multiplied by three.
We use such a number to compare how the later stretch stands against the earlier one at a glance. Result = 2.92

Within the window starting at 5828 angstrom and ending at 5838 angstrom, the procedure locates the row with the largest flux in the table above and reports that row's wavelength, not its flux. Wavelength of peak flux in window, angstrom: 5833.0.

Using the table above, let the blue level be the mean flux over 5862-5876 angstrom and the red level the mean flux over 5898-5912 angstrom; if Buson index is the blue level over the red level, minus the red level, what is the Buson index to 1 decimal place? -17.9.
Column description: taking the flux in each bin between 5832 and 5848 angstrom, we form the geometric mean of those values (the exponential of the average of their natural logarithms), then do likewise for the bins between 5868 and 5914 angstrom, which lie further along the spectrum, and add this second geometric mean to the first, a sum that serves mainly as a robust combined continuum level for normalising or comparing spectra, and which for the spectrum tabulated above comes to 37.6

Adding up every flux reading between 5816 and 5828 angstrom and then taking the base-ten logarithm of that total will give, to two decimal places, 2.08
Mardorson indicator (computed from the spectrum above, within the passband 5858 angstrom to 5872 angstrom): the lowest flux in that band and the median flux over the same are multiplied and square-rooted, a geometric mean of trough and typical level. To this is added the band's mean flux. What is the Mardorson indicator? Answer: 37.0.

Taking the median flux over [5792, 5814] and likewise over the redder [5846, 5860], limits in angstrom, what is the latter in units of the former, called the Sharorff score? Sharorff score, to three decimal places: 0.992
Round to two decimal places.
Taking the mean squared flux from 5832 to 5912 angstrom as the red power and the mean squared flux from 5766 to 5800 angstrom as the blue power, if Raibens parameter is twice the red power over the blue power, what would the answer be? 1.92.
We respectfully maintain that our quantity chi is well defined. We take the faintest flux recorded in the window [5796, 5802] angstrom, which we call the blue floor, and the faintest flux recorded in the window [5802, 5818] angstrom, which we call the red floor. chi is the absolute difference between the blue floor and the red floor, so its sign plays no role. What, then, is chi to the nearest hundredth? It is 0.25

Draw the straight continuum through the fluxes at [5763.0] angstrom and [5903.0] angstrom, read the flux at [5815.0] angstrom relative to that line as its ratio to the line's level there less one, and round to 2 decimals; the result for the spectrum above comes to -0.01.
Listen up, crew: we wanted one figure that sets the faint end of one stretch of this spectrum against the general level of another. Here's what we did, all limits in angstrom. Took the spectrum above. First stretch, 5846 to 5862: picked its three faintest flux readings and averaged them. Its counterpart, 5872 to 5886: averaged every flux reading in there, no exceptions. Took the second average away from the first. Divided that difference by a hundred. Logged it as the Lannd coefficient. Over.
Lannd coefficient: -0.0113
